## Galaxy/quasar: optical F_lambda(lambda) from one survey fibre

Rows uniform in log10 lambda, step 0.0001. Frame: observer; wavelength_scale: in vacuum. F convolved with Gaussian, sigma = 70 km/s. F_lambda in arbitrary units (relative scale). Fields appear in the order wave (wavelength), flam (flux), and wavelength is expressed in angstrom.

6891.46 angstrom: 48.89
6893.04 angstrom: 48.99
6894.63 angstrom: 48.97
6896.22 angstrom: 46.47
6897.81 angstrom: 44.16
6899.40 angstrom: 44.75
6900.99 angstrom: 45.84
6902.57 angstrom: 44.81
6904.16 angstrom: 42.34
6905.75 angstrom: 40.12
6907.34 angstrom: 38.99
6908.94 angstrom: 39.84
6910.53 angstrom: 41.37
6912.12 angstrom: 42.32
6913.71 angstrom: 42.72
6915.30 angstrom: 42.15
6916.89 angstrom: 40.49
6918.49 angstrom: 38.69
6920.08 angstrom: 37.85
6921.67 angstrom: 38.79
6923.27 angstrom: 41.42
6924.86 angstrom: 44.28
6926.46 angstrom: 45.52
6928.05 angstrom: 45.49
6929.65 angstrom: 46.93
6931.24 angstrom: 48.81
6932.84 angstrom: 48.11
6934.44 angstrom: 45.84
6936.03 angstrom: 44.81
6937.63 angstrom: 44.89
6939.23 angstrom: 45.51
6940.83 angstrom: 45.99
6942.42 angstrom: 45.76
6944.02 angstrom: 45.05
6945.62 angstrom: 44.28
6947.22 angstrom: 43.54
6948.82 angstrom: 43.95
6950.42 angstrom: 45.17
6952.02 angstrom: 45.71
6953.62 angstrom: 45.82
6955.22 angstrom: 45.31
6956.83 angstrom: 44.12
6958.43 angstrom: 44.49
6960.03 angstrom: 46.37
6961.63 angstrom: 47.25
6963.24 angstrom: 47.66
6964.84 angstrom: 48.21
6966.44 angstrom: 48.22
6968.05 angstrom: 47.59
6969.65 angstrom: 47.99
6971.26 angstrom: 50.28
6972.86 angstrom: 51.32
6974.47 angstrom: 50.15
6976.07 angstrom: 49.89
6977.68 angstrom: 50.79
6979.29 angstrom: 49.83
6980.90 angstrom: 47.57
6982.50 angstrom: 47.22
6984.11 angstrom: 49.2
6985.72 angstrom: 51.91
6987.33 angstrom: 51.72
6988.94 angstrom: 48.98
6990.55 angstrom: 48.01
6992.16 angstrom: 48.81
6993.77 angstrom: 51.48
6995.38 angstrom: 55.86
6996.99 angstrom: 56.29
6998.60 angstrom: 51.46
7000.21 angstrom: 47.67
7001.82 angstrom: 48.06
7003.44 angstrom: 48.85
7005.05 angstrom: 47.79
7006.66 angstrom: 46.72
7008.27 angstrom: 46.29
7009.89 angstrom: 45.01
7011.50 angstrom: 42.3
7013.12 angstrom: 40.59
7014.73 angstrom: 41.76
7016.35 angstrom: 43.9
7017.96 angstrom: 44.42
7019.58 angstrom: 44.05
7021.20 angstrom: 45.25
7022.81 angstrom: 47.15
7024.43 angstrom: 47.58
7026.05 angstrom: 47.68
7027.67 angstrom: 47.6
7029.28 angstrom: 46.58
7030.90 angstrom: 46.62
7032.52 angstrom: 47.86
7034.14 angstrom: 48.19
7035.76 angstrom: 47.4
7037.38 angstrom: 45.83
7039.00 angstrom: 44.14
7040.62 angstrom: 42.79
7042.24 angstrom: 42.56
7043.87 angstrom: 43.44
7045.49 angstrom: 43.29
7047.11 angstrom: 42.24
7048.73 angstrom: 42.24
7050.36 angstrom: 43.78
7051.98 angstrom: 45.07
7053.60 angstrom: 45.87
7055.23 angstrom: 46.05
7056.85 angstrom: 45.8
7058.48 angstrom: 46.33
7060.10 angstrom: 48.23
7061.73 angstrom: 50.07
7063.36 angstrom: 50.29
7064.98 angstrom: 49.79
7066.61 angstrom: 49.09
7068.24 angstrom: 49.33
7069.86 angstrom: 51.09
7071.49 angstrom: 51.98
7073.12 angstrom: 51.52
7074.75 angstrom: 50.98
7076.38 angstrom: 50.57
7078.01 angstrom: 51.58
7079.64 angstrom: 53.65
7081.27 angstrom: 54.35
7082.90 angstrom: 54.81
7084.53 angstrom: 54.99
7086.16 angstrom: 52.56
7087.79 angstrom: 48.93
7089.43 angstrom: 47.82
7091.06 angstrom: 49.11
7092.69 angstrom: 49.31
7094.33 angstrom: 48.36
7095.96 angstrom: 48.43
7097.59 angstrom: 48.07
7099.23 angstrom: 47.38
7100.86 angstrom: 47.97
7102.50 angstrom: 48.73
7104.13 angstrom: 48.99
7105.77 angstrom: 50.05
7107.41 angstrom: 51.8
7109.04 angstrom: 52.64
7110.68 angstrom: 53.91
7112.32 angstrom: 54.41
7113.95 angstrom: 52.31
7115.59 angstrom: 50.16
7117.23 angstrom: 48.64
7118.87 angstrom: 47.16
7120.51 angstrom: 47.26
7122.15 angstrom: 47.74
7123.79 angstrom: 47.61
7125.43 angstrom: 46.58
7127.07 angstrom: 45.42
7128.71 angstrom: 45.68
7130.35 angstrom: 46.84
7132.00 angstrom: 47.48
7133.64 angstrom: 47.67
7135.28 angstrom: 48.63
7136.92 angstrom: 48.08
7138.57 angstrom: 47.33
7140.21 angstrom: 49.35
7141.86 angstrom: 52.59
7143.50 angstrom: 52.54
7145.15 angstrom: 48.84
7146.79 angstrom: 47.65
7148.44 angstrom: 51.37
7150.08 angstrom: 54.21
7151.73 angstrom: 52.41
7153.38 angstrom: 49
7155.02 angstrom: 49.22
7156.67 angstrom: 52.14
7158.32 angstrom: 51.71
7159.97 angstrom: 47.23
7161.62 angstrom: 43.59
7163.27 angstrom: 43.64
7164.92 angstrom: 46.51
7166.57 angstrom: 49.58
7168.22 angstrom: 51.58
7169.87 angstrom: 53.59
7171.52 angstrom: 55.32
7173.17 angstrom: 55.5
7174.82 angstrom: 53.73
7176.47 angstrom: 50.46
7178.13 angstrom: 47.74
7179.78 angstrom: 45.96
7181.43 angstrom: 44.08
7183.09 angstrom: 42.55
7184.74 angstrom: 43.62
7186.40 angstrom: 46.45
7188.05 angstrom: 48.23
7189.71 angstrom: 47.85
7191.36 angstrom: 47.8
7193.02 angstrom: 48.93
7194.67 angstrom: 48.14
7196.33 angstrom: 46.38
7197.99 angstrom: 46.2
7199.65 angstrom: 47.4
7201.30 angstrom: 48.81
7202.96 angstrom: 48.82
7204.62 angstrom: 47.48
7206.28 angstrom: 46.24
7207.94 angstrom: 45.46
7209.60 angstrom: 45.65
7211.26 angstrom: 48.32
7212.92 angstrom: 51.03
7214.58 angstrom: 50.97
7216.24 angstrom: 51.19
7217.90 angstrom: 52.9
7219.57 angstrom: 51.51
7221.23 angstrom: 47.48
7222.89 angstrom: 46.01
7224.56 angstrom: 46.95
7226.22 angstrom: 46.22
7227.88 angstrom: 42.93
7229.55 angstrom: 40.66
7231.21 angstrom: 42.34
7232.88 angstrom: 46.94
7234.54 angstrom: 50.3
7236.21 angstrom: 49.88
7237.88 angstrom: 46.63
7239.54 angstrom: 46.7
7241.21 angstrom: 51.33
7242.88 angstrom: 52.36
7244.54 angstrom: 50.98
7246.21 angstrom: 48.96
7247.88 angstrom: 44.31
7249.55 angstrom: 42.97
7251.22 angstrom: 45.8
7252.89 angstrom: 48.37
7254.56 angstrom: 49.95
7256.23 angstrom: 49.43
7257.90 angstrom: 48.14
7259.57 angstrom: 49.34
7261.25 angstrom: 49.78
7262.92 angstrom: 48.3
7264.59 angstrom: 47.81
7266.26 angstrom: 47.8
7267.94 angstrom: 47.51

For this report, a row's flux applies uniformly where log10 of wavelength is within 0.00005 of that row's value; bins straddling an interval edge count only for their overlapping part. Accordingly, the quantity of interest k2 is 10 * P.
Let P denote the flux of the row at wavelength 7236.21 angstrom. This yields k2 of 499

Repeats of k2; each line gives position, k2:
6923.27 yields 414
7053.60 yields 459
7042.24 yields 426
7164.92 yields 465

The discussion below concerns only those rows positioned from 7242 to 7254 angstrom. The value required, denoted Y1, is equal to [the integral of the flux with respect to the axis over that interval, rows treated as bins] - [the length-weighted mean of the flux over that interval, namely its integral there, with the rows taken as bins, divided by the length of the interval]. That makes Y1 525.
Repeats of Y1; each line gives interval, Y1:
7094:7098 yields 145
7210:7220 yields 457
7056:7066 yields 436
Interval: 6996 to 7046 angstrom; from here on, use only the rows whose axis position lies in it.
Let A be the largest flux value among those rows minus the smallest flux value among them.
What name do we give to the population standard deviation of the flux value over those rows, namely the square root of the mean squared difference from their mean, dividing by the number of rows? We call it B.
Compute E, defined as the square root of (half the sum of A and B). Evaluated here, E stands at 3.1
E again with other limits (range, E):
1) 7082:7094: 2.2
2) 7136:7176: 2.8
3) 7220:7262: 2.7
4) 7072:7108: 2.2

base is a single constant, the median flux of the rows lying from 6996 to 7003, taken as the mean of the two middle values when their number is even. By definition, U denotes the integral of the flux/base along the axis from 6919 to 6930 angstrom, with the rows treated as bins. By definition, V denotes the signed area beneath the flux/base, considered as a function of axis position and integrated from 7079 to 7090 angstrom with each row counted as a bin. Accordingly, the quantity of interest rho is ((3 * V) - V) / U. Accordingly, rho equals 2.5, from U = 9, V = 12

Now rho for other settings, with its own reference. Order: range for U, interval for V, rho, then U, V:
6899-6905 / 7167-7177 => 4.0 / 5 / 11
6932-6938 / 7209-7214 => 1.8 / 6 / 5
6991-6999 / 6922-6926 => 0.8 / 8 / 3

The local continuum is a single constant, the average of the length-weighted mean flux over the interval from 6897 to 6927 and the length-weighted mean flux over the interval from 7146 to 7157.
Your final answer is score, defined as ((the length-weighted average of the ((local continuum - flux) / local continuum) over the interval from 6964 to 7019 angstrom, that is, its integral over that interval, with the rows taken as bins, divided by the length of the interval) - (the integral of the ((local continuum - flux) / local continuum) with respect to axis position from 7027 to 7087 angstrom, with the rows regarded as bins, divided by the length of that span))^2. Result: 0.000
